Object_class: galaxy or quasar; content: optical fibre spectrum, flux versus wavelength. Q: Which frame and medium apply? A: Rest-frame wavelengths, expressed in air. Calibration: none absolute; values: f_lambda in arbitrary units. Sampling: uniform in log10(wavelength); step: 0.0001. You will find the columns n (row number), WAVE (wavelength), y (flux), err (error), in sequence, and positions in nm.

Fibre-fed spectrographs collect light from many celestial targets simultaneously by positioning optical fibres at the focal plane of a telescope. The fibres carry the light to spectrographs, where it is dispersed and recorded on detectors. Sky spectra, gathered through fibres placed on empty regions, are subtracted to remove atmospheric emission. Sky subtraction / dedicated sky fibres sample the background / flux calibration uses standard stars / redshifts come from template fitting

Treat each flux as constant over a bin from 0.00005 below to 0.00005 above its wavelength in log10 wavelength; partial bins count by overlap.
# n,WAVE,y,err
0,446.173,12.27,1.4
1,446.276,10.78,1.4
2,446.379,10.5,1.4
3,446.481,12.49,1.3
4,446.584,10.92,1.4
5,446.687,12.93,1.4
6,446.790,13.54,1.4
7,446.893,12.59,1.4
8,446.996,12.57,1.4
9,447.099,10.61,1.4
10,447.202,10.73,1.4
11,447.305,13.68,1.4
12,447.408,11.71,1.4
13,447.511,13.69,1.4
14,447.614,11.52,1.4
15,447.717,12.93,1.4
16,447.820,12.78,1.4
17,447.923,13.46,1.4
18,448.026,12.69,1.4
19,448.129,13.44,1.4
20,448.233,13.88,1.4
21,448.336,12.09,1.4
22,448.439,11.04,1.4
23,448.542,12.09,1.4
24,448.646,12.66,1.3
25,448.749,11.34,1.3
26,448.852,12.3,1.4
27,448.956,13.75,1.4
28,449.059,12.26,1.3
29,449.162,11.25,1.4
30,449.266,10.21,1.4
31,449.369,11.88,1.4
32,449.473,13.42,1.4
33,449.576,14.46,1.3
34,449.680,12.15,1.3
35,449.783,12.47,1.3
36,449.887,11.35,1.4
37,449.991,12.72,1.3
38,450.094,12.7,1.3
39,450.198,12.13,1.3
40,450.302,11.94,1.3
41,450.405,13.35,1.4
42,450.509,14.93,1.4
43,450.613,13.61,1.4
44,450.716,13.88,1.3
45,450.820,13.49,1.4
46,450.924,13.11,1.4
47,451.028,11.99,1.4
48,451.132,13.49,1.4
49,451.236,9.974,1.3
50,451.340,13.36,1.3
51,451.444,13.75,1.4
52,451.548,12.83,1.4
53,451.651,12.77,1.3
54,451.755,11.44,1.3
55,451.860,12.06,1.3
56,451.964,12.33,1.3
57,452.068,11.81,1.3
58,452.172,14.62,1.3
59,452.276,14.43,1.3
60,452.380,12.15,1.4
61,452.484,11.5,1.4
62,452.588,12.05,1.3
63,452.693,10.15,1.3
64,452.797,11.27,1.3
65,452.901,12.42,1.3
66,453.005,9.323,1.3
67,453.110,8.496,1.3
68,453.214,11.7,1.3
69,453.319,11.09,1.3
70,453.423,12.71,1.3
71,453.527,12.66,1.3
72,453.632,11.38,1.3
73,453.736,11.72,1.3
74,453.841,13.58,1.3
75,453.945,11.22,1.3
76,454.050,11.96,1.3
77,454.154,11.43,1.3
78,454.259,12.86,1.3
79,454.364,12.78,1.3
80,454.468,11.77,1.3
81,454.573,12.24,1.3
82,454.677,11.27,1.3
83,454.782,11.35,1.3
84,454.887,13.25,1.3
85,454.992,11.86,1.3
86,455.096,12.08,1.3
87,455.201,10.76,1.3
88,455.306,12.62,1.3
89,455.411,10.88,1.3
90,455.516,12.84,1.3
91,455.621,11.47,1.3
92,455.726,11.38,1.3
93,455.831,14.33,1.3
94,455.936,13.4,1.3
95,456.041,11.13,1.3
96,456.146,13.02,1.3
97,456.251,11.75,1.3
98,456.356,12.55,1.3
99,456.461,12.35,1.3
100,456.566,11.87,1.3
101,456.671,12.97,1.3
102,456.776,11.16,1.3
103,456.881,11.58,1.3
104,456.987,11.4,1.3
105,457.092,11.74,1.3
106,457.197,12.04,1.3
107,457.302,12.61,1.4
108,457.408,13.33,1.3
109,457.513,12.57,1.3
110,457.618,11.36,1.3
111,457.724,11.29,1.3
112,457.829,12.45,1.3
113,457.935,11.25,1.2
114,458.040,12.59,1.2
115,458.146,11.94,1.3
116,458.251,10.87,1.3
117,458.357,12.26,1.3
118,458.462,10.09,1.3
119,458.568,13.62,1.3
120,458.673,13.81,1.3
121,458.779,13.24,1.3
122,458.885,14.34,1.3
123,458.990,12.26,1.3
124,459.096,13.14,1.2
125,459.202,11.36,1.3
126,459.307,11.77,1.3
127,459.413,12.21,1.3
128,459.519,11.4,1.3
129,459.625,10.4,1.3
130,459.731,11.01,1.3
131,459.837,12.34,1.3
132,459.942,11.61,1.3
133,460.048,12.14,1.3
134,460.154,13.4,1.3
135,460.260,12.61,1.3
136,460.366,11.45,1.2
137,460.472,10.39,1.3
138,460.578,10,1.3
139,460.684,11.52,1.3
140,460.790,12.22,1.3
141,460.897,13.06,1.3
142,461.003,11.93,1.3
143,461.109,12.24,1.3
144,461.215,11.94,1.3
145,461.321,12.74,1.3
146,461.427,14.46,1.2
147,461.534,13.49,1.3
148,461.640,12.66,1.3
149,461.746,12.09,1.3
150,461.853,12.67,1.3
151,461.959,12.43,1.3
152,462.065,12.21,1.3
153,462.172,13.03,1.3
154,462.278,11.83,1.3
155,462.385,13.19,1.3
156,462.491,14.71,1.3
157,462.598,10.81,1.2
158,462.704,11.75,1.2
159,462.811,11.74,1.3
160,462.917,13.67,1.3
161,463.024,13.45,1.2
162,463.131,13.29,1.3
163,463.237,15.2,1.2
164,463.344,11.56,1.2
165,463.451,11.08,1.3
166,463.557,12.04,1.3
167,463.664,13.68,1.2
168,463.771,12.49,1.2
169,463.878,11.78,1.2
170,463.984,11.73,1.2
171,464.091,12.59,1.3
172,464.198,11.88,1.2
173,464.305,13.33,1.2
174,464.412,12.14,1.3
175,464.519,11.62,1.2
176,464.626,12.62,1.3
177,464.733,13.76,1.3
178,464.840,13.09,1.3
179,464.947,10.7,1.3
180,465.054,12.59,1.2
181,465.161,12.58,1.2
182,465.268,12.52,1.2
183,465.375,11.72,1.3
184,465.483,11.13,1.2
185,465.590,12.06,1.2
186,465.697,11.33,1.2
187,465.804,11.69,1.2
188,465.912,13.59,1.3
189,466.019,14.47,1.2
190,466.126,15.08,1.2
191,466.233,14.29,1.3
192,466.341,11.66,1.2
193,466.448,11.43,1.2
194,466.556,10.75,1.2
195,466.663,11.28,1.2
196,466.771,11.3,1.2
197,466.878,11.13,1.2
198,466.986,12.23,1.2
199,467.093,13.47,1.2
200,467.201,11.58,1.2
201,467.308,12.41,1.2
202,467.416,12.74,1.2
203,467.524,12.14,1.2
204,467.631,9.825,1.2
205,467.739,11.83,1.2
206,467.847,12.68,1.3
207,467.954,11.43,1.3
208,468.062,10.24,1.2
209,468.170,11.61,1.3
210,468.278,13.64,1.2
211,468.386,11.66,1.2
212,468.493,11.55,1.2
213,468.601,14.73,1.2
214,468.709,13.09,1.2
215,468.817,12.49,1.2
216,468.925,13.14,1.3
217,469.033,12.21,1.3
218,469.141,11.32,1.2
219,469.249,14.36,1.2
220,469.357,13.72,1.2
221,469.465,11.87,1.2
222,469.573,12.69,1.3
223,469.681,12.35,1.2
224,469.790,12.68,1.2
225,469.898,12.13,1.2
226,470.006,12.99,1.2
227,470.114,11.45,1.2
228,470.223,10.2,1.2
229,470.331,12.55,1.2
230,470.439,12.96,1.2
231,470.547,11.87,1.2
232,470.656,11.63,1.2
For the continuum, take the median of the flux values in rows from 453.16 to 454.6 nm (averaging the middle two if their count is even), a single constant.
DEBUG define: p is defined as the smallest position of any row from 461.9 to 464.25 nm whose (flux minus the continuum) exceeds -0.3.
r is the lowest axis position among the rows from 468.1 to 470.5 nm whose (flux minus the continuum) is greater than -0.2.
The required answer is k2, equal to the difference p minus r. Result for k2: -6.32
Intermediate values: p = 461.959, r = 468.278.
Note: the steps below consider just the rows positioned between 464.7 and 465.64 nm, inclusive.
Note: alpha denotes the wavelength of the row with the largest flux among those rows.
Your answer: 464.733 nm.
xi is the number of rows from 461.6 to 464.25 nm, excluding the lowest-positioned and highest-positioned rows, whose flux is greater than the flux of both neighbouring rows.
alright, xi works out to 8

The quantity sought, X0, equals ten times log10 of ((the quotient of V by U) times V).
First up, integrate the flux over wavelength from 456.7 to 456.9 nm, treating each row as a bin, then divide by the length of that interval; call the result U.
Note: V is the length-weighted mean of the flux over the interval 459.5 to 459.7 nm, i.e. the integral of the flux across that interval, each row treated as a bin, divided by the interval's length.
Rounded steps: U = 11.5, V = 10.8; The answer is 10.1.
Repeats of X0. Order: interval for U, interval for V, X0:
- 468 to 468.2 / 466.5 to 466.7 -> 10.5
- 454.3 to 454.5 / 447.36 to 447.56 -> 11.2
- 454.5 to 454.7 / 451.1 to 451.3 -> 10.6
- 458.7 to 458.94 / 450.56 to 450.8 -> 11.4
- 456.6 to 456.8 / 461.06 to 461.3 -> 10.9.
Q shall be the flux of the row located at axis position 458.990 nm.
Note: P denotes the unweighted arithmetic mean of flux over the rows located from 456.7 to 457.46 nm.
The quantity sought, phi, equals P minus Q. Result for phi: -0.3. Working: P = 12.0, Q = 12.26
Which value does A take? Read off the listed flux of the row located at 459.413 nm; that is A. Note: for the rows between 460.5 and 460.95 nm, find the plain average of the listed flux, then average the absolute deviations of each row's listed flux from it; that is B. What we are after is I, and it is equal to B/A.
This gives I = 0.08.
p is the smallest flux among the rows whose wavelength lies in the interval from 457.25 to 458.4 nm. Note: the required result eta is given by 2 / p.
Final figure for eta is 0.18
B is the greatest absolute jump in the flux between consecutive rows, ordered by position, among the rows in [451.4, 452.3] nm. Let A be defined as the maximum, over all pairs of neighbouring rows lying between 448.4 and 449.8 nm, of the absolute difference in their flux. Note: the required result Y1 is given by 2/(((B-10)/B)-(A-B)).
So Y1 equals -1.0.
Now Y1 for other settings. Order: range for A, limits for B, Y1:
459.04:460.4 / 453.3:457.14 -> -1.6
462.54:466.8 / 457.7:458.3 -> -0.2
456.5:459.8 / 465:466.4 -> -0.5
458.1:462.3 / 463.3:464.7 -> -0.3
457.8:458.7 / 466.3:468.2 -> -0.4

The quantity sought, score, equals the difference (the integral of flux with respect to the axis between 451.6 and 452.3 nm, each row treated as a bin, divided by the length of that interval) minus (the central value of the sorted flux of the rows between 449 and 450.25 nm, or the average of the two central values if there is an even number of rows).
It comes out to 0.50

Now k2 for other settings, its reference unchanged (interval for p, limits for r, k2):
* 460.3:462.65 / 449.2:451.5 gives 11.42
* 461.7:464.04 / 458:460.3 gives 3.71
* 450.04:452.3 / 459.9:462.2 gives -9.95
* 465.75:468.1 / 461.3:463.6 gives 4.48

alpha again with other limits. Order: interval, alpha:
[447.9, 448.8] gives 448.233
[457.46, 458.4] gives 458.040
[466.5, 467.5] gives 467.093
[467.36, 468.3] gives 468.278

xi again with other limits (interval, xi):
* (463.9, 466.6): 6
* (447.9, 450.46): 6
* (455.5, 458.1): 7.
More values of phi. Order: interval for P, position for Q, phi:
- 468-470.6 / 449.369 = 0.5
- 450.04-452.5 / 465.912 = -0.8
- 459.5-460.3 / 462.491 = -2.8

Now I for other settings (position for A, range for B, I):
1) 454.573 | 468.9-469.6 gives 0.07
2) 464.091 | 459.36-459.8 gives 0.04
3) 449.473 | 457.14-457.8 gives 0.05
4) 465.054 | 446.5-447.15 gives 0.08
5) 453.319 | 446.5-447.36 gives 0.10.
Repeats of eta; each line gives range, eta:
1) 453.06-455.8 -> 0.24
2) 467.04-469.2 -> 0.20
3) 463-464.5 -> 0.18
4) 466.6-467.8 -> 0.20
